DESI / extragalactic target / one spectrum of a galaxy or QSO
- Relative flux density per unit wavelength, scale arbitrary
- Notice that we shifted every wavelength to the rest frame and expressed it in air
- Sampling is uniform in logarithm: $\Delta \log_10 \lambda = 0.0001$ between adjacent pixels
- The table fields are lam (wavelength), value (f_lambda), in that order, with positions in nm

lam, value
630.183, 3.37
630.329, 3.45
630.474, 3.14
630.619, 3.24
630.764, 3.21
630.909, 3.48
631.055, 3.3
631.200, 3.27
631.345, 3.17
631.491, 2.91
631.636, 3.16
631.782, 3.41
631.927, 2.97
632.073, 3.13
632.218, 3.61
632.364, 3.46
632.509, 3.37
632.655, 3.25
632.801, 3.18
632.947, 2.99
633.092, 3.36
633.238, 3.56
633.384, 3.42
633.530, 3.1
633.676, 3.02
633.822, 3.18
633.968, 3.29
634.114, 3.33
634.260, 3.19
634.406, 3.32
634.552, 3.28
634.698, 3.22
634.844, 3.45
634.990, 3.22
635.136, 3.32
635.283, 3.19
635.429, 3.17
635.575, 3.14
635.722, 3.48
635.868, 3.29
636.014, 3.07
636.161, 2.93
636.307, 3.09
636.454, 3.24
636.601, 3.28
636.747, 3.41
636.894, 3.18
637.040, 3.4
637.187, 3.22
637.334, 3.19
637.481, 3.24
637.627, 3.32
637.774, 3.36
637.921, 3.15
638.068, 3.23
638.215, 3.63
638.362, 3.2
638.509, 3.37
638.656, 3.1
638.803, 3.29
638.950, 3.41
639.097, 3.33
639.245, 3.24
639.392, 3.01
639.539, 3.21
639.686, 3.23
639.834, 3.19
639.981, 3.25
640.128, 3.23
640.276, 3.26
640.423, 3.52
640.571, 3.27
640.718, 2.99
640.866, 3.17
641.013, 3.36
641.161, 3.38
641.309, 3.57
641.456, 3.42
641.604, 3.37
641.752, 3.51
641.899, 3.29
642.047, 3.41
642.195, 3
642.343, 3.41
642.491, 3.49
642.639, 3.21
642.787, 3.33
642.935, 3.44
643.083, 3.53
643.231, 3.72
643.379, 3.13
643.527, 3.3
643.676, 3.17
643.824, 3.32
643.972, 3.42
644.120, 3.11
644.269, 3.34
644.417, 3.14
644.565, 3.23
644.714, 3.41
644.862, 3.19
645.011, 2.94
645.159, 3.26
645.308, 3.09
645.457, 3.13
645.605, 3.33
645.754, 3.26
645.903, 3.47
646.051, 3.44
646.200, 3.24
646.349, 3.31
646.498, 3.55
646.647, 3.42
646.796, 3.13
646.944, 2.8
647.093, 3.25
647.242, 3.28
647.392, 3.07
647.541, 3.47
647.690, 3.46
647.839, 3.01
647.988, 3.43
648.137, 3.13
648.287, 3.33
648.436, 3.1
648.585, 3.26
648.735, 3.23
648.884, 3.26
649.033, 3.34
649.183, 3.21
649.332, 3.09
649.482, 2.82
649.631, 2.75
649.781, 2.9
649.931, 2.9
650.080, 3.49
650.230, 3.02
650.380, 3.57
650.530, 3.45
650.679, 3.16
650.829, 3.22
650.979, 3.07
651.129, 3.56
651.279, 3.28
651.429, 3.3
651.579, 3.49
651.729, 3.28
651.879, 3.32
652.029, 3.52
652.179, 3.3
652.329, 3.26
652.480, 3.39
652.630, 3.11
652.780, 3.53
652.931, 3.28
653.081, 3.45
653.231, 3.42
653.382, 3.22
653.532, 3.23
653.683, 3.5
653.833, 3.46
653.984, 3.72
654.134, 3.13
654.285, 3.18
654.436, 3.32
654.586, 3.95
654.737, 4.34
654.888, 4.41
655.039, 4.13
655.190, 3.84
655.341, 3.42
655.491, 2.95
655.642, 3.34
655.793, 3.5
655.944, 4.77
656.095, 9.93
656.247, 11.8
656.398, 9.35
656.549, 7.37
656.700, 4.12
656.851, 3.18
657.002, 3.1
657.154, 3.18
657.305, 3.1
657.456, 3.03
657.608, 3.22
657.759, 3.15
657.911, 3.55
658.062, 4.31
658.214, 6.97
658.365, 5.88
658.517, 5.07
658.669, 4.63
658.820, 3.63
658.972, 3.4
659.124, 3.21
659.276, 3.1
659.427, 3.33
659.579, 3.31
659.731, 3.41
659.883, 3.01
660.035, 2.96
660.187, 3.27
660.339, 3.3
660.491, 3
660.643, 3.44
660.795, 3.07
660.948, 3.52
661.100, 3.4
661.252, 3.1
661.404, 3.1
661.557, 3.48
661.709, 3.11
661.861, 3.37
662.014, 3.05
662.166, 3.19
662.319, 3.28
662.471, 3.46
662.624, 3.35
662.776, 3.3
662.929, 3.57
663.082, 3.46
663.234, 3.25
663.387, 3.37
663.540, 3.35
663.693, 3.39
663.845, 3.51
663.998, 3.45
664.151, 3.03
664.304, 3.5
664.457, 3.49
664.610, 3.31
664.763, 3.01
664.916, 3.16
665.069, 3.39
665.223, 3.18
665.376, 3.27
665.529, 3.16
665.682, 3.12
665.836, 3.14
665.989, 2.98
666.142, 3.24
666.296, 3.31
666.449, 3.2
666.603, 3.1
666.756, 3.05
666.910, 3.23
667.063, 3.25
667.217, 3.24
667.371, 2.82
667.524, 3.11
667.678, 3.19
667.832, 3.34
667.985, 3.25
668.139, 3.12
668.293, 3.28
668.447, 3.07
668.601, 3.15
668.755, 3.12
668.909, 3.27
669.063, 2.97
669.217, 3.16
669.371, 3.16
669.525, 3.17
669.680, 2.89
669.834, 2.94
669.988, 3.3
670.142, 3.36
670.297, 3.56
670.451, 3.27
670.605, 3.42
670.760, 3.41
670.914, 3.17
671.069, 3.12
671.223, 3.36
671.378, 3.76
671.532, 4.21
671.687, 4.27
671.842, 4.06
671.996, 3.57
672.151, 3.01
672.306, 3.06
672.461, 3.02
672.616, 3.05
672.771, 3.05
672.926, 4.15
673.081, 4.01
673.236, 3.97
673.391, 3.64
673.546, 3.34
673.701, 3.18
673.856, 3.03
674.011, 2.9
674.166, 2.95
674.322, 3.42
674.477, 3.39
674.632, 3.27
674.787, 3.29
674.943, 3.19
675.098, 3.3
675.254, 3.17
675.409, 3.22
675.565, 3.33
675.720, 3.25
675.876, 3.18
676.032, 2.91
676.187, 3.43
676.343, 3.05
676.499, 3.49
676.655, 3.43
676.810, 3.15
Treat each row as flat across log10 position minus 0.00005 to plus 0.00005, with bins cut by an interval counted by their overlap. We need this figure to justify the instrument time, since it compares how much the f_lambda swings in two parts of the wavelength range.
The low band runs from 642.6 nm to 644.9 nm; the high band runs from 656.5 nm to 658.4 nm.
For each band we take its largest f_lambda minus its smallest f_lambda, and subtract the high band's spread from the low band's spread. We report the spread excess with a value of -4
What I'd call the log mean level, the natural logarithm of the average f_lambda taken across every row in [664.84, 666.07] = 1.16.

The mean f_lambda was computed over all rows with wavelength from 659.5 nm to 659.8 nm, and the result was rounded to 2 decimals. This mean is 3.36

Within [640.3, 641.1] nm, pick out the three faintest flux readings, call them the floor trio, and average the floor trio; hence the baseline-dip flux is 3.14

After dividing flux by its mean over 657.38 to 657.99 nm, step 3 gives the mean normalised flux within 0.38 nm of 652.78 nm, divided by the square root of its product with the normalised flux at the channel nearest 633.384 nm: 0.99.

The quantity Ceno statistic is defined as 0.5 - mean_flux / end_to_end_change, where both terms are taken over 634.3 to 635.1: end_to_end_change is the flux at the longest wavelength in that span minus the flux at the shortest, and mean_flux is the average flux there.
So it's 33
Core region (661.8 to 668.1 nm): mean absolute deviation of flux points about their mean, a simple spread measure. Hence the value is 0.13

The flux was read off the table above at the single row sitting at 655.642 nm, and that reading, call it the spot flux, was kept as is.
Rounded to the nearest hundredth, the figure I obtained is 3.34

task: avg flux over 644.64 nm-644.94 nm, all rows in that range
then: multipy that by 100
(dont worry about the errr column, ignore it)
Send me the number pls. 330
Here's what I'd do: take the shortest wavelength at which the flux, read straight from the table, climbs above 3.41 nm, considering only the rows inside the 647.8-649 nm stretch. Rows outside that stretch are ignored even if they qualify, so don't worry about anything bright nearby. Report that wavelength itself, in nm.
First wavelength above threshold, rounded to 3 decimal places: 647.988 nm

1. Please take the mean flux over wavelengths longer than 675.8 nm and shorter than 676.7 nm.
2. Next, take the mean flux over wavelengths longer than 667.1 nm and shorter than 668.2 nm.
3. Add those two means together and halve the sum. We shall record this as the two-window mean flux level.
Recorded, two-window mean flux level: 3.20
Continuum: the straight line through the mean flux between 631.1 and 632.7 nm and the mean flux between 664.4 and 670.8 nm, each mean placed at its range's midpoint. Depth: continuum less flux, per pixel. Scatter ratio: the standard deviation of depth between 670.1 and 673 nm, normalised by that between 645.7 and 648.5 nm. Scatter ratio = 2.2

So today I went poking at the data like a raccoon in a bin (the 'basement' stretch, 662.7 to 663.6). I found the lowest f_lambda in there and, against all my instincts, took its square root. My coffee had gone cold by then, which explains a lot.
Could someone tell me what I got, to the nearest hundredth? 1.80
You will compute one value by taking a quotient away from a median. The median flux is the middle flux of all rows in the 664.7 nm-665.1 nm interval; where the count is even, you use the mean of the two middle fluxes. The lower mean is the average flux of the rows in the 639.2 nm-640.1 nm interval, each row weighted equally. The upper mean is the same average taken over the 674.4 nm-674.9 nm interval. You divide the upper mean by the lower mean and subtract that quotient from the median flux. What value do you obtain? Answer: 2.12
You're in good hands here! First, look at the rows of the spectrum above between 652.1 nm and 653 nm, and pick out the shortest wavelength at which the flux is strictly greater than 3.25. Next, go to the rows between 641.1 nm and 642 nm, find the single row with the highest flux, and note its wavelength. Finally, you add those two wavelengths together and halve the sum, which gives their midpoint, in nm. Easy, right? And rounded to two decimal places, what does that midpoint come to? 646.74 nm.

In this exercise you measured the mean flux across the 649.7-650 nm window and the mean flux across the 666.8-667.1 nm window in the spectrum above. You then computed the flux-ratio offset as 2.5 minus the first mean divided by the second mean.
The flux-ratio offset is 1.60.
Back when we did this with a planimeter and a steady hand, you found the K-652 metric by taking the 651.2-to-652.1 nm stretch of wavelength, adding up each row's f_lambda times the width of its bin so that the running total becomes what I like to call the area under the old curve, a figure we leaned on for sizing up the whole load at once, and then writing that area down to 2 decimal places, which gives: 3.03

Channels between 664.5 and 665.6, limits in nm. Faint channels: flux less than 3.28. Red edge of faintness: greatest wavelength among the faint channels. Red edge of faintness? 665.529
